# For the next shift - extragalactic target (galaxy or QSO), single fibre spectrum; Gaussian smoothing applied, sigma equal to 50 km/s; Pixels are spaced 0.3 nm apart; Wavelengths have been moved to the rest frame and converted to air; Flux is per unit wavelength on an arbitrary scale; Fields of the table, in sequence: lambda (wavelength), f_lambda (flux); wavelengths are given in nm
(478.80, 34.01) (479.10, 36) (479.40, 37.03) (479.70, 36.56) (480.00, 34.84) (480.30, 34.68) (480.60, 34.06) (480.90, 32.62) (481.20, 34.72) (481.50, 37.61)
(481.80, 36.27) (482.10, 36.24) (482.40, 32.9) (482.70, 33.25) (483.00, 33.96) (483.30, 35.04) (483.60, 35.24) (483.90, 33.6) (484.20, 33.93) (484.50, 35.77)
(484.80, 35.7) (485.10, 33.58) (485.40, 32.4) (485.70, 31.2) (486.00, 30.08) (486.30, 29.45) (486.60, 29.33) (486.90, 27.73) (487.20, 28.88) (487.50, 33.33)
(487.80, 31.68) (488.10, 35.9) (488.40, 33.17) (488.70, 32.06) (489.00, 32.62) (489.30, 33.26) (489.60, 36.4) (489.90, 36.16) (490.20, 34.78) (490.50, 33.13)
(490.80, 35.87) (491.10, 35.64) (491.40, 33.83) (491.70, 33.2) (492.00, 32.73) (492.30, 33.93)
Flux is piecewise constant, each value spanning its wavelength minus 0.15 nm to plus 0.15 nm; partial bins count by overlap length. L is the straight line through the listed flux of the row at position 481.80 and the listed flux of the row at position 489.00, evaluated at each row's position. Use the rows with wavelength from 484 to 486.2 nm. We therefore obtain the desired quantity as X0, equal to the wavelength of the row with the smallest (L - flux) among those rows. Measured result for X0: 484.80 nm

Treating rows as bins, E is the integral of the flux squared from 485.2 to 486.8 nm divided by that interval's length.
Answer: 932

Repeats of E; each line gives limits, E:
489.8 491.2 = 1230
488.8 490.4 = 1194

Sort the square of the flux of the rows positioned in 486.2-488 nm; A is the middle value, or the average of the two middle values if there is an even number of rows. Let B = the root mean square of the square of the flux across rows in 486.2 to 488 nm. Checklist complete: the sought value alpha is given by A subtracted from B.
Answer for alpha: 51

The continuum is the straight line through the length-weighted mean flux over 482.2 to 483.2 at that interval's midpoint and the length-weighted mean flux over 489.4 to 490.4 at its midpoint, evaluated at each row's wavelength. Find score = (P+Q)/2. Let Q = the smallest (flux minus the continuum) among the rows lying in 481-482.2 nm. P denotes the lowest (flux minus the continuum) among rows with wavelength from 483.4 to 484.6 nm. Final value 1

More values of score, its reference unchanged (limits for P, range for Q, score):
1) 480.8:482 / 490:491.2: -2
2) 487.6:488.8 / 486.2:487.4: -5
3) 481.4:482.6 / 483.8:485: 0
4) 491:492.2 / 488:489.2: -3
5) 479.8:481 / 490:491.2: -2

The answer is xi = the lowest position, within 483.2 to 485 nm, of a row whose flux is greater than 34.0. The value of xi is 483.30 nm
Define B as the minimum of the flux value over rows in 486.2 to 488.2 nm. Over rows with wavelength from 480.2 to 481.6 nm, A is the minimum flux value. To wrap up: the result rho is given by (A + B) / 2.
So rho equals 30.2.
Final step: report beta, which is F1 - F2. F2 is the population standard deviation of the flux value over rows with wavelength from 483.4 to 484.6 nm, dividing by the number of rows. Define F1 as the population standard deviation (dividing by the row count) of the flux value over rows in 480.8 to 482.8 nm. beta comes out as 0.9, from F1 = 1.81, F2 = 0.90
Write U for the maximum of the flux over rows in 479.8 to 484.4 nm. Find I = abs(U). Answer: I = 37.6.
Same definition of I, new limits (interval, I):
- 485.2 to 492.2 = 36.4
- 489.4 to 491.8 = 36.4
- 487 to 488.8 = 35.9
